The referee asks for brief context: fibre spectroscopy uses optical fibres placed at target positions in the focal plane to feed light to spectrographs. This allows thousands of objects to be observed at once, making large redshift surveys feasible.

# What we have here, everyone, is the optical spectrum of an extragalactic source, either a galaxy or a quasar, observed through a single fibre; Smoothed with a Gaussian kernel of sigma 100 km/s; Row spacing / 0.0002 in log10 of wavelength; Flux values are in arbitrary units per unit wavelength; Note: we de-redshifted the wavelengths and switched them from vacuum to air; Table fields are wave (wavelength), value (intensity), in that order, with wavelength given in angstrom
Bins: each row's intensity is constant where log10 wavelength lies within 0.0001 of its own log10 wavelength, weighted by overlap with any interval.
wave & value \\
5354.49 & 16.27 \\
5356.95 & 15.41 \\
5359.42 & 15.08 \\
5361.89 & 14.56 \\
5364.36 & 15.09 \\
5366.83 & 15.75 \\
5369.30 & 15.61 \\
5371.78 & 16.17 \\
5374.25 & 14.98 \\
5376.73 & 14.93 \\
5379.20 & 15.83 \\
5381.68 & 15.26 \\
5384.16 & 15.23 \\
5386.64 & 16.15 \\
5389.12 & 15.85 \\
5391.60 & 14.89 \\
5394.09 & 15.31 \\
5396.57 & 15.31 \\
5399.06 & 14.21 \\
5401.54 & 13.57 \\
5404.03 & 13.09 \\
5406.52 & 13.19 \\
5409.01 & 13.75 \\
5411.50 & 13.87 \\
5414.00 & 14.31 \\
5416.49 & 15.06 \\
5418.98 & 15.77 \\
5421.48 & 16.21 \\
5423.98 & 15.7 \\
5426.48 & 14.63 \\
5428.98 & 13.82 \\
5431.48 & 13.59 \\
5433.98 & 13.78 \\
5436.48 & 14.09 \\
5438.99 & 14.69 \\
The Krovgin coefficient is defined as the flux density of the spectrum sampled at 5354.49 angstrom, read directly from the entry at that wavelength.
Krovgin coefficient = 16.27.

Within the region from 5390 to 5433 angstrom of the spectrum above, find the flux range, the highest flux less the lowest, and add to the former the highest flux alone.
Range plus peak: 19.3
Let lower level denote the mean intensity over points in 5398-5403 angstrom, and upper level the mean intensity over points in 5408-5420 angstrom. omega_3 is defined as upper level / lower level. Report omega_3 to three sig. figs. 1.05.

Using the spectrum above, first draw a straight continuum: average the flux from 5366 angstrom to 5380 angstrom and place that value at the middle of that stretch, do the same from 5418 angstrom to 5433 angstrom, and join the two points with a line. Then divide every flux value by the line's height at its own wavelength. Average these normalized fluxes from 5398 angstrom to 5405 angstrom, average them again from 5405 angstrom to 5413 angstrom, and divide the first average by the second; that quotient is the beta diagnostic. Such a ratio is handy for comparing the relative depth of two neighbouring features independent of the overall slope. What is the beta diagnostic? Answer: 1.00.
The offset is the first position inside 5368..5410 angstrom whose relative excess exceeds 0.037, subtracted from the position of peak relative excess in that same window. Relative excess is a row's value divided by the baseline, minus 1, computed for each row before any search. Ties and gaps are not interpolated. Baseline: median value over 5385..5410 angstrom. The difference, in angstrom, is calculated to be 2.5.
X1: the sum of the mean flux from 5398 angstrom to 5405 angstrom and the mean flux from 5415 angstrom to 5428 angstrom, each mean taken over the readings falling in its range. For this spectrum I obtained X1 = 29.1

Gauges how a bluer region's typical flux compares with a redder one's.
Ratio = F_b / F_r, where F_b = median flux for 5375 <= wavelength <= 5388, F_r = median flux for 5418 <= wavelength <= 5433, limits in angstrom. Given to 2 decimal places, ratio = 1.01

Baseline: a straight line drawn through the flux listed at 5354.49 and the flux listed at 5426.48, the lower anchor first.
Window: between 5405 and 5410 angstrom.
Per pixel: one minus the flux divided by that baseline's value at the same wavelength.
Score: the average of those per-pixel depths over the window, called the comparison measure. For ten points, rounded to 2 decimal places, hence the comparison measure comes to 0.11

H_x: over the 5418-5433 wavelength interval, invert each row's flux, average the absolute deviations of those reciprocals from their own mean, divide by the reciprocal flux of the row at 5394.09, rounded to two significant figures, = 0.065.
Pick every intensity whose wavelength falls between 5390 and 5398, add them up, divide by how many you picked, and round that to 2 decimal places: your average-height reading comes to 15.17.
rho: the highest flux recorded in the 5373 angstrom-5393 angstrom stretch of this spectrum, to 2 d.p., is 16.15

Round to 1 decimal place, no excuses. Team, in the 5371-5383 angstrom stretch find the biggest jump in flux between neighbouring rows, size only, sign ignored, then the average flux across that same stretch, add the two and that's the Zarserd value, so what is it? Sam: 16.6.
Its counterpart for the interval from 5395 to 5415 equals 15.0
